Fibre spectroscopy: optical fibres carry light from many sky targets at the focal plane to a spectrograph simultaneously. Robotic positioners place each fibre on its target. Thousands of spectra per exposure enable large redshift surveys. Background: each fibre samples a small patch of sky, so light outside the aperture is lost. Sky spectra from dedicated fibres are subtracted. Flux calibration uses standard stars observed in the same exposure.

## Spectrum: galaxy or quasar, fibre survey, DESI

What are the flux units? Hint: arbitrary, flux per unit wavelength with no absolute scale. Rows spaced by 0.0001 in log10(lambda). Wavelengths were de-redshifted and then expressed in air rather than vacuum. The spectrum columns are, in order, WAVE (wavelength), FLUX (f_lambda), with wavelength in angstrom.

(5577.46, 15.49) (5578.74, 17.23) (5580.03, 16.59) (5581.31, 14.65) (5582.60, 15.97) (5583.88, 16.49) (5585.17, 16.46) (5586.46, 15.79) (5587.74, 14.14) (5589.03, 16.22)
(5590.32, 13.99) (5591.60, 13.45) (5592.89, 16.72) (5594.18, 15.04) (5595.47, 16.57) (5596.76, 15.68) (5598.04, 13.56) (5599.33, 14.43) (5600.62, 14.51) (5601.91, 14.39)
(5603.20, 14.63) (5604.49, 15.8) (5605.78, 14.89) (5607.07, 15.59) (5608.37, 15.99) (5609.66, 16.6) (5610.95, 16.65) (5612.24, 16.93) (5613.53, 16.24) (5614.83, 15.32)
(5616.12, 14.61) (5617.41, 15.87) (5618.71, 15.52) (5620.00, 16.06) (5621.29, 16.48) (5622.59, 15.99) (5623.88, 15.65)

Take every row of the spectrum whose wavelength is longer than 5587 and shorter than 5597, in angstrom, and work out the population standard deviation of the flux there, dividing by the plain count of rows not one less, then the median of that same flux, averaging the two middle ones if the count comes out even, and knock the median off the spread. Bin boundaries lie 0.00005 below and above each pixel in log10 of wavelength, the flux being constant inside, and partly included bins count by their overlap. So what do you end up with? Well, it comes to -14.2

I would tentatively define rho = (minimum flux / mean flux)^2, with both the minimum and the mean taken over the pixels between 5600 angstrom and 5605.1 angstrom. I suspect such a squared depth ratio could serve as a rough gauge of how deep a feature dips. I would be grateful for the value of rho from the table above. 0.94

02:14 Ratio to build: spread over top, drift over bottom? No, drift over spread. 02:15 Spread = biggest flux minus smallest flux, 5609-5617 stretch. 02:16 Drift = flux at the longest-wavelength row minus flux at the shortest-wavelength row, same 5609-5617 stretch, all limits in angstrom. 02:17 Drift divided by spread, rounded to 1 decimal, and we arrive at -0.9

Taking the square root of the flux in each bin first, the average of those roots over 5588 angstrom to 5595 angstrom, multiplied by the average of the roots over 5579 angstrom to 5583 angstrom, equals 15.4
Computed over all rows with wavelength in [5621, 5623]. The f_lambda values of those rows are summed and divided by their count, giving 16.2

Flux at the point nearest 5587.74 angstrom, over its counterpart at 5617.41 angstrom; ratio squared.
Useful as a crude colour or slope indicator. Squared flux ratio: 0.79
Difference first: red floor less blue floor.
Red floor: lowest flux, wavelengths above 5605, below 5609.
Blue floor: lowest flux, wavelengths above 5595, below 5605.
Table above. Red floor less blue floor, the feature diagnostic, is 1.3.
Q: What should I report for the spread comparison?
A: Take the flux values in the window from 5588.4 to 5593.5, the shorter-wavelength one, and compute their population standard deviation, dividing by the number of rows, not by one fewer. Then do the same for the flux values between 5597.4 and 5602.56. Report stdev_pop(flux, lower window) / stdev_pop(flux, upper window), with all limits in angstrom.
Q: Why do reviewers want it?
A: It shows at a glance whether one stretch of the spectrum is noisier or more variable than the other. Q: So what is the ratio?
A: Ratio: 3.6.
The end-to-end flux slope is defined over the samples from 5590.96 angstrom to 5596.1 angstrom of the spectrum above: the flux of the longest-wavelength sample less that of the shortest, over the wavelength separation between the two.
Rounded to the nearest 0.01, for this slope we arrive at 0.81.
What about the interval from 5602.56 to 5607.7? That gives 0.25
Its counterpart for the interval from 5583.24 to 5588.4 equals -0.61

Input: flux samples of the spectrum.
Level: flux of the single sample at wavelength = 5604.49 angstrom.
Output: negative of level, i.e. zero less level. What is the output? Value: -15.8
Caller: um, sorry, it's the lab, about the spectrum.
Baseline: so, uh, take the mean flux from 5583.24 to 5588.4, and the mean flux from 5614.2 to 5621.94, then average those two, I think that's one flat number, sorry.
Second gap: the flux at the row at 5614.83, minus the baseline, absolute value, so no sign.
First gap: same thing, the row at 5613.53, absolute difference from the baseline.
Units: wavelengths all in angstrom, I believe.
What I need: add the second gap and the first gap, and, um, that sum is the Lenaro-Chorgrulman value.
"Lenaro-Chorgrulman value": 0.9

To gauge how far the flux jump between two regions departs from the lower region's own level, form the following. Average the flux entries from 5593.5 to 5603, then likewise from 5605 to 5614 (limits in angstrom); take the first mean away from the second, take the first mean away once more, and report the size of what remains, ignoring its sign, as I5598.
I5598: 13.6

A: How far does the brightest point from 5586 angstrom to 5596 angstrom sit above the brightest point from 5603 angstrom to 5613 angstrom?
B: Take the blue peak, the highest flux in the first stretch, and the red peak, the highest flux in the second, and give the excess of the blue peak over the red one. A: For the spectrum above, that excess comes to -0.2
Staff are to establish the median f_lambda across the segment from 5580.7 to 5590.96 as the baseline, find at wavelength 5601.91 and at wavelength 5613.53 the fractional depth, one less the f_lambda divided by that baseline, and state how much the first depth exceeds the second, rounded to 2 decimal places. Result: 0.12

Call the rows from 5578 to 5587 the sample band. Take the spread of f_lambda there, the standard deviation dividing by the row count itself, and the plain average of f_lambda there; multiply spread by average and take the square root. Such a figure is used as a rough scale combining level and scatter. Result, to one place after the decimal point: 3.5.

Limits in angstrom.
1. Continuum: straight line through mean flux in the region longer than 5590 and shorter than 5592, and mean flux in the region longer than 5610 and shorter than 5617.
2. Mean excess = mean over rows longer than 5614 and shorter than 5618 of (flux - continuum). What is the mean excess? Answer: -0.9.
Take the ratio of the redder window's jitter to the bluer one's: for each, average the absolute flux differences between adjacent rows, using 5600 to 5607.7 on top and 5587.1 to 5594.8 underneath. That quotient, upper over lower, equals 0.32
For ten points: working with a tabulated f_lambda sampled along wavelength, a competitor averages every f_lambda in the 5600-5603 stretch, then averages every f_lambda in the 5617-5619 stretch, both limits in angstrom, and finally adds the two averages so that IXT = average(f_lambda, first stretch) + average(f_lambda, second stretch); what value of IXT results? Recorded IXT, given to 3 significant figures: 30.1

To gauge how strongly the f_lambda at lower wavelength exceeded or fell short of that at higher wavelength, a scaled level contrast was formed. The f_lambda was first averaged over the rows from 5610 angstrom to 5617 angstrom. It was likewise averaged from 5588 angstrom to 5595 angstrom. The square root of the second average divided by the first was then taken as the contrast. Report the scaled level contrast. 0.97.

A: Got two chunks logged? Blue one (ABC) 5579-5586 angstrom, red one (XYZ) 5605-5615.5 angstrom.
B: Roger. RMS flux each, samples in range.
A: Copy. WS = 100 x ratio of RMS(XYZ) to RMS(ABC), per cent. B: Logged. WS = 100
